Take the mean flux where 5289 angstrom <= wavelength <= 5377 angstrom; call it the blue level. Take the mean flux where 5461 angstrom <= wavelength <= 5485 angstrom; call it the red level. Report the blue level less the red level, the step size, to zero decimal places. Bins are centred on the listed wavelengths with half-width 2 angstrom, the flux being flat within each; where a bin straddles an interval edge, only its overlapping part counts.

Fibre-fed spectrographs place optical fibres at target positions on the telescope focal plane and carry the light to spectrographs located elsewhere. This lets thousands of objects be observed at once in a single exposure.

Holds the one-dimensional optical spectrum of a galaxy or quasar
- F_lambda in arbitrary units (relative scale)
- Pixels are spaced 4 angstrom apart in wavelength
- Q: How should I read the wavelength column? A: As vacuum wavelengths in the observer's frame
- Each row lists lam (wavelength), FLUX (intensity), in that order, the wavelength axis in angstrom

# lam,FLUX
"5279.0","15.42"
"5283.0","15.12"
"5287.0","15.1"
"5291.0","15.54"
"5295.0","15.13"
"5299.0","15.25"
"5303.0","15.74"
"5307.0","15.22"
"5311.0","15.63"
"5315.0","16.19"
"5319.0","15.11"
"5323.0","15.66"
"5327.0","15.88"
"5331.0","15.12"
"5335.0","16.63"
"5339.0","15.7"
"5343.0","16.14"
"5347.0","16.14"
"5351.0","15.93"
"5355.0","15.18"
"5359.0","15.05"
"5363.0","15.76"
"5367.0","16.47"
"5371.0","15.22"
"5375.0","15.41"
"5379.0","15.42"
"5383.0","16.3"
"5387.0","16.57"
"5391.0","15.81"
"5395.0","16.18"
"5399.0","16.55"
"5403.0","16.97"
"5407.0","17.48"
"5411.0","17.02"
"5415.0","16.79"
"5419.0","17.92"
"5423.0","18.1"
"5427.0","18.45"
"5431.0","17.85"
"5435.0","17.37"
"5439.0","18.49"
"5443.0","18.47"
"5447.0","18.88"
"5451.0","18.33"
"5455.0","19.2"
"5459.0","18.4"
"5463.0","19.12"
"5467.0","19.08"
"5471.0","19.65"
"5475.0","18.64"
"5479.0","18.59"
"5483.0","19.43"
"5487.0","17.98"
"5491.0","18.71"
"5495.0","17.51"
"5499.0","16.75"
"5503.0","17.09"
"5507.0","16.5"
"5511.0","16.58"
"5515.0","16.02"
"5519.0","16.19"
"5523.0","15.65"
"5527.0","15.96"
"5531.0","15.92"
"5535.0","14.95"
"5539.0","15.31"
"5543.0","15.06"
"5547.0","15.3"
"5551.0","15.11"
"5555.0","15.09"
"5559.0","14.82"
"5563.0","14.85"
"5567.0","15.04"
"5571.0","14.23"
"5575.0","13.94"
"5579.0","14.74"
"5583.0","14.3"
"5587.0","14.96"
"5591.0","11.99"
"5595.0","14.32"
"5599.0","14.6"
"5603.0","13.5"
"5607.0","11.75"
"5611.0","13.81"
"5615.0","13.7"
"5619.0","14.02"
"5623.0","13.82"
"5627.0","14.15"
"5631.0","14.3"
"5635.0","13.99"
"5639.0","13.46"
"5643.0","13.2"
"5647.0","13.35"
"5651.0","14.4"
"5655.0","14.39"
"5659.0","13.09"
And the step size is -3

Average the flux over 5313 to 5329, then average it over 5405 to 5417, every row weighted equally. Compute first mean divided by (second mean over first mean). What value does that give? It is 14.4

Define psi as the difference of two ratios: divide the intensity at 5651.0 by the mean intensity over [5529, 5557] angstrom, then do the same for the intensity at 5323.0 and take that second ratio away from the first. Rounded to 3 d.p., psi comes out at -0.083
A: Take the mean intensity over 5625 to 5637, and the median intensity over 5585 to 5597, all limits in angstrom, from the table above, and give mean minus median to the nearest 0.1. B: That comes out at -0.2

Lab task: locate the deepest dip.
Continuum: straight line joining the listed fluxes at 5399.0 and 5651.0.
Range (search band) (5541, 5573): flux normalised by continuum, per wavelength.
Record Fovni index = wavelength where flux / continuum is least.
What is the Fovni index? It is 5571.0 angstrom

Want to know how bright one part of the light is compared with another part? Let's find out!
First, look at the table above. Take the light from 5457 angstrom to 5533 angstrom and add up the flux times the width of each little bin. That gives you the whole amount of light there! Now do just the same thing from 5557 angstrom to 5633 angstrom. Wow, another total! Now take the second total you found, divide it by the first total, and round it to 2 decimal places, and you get 0.80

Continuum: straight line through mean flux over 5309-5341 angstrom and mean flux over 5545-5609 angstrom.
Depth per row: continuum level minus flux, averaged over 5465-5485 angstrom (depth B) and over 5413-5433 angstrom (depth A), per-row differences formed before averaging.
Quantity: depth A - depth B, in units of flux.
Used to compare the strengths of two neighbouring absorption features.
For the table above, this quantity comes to 2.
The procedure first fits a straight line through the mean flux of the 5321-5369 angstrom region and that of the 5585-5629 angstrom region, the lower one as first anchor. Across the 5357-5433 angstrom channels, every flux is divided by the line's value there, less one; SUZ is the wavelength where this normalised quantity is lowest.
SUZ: 5359.0 angstrom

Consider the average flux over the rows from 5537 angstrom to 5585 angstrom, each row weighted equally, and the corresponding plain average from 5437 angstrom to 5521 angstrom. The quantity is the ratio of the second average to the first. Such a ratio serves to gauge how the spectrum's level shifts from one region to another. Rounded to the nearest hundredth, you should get 1.22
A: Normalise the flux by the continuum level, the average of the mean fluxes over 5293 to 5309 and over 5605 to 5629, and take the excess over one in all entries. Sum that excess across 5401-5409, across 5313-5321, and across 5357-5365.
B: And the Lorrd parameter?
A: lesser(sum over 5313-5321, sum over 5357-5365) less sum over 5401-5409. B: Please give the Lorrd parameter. -0.3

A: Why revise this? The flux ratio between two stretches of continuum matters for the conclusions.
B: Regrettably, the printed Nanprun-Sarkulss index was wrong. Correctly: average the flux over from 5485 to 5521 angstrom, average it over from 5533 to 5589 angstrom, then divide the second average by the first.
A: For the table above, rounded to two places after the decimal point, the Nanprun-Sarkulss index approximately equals 0.87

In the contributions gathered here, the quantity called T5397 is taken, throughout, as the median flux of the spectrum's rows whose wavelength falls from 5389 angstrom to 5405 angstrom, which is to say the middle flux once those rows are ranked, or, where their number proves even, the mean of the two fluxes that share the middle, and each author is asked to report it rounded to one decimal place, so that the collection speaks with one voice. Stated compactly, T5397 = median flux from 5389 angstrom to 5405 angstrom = 16.4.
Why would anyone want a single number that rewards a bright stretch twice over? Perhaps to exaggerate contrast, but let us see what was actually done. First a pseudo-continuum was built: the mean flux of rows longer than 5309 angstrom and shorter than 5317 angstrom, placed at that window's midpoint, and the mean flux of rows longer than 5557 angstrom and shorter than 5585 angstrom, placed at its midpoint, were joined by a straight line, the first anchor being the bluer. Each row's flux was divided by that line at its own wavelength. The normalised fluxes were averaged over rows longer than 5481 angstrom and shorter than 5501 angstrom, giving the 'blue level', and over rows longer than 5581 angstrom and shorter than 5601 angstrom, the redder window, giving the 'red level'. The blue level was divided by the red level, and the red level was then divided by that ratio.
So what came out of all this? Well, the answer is 0.78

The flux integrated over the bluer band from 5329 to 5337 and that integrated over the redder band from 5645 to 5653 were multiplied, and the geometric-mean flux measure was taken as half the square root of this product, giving 59.4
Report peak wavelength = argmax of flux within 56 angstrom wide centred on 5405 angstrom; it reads 5427.0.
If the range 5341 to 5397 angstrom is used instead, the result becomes 5387.0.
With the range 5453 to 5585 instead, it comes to 5471.0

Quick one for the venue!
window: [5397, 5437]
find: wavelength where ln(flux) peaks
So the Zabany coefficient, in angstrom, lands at 5427.0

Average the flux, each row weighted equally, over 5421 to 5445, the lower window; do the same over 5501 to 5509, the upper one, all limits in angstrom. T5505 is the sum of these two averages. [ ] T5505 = 34.9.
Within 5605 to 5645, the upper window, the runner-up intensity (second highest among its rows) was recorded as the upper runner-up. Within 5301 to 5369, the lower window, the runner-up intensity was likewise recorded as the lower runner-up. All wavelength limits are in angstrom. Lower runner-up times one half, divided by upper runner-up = 0.58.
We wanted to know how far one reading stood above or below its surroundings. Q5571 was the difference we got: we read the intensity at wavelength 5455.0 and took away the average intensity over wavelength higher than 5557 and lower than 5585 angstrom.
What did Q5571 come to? 4.6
